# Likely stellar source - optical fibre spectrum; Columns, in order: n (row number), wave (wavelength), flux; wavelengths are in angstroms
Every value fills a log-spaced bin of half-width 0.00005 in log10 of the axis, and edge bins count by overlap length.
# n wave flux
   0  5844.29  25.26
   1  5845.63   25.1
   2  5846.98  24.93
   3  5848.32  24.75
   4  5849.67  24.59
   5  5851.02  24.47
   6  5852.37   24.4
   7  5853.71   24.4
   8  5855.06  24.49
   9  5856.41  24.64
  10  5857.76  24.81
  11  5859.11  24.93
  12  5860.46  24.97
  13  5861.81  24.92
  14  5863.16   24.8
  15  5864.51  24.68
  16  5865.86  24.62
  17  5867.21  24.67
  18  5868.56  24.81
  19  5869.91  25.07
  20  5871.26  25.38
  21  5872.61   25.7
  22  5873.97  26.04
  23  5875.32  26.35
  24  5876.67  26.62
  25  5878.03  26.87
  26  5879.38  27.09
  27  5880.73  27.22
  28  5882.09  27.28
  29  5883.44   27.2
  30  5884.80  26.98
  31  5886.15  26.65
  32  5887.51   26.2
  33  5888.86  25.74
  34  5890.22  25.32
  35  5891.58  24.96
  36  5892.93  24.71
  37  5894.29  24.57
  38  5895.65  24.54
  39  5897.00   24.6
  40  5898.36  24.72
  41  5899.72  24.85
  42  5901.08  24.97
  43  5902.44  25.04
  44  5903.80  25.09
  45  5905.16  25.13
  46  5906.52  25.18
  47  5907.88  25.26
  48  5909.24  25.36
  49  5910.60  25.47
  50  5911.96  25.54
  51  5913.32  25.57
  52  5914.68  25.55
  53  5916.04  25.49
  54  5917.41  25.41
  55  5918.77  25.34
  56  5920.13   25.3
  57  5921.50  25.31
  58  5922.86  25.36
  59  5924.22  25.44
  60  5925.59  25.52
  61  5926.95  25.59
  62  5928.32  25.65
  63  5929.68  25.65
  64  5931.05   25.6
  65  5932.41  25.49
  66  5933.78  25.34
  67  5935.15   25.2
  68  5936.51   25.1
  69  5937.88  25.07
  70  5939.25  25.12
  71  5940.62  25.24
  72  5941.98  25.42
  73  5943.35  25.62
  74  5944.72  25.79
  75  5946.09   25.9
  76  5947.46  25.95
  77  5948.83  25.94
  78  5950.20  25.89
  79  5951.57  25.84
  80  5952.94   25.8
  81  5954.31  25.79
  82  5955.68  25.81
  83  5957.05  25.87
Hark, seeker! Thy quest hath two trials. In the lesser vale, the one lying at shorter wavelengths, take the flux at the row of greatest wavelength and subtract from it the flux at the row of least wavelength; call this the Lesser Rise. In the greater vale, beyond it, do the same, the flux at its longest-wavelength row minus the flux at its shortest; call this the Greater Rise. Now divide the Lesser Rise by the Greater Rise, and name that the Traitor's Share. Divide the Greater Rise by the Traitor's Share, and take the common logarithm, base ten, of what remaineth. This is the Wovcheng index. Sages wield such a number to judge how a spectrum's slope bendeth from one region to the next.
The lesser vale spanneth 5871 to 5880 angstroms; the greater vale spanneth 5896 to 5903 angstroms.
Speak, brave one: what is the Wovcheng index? -0.95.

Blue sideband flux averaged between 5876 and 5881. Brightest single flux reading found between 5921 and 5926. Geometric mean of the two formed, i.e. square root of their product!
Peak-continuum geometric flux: 26.2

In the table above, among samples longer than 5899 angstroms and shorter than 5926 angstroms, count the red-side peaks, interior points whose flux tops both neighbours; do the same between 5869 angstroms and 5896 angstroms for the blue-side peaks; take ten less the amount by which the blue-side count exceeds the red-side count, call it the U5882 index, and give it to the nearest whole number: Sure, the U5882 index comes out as 10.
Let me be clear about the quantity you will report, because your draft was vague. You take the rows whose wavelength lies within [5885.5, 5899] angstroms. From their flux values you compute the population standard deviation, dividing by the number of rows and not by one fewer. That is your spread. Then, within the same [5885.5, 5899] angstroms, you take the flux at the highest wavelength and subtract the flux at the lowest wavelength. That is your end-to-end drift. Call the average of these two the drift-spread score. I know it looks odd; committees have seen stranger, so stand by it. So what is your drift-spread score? -0.6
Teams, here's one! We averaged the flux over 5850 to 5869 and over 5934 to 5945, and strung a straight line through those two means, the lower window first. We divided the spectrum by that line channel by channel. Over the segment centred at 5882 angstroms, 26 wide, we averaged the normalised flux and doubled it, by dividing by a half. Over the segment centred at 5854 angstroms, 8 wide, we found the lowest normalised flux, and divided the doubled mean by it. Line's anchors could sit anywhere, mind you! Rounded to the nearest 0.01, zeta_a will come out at 2.12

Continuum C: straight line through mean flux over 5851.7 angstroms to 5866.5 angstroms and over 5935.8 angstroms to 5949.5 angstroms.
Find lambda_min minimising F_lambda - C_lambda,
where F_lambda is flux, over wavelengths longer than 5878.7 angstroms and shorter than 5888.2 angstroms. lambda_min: 5887.51 angstroms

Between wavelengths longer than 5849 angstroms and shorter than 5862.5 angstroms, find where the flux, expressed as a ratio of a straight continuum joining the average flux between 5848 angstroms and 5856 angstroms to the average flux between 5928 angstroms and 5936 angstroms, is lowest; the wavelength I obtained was 5853.71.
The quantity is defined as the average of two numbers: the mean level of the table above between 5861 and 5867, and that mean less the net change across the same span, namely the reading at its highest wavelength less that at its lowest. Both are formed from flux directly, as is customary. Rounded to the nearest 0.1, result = 24.9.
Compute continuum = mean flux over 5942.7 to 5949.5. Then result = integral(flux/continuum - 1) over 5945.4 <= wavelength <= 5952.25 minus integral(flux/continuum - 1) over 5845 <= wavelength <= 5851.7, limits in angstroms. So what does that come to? 0.30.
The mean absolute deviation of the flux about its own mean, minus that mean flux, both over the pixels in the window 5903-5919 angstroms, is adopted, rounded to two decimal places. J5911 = -25.23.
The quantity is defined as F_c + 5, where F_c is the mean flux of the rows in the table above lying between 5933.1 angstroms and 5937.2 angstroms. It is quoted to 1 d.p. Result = 30.2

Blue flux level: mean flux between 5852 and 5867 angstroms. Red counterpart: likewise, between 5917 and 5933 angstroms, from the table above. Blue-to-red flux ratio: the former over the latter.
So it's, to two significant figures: 0.97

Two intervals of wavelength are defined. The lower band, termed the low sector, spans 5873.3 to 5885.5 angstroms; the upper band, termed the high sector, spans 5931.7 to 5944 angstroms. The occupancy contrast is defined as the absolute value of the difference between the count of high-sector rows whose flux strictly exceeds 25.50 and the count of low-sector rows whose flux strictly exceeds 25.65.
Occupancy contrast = 8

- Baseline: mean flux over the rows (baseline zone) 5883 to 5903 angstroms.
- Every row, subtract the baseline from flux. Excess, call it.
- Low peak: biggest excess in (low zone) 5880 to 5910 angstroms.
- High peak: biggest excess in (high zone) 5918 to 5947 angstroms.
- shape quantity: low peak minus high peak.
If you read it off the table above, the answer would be 1.38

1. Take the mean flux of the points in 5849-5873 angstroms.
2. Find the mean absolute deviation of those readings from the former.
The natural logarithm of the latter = -1.4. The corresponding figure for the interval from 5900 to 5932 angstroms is -1.8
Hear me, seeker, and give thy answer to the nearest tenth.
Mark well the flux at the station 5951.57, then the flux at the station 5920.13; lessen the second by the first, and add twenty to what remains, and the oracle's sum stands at 19.5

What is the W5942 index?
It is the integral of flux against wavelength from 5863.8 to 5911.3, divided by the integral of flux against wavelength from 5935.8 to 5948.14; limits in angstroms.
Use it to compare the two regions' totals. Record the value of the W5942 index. 3.9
